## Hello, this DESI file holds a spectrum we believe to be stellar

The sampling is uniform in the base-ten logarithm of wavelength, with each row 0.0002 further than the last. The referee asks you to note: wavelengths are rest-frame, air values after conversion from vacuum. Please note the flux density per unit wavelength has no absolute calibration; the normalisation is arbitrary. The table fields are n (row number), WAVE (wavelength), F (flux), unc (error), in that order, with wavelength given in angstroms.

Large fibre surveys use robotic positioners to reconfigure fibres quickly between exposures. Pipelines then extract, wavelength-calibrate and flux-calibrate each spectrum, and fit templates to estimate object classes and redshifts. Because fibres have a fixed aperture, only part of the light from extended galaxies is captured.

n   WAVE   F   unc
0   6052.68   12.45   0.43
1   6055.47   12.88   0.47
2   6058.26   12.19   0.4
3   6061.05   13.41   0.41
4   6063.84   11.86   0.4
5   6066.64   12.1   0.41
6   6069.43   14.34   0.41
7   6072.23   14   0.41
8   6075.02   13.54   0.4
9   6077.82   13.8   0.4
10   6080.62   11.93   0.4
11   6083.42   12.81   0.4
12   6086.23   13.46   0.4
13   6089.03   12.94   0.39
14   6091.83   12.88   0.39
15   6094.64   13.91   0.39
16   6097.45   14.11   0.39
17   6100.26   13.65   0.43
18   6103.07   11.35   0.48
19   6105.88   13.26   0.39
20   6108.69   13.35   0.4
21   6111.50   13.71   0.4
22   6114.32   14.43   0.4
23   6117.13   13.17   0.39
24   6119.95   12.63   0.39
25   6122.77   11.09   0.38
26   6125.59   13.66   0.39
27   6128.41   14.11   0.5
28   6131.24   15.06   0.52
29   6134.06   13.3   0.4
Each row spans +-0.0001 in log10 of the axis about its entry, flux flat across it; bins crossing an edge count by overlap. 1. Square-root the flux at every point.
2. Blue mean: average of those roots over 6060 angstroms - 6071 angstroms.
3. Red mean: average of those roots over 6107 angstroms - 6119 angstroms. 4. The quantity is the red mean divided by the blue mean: 1.03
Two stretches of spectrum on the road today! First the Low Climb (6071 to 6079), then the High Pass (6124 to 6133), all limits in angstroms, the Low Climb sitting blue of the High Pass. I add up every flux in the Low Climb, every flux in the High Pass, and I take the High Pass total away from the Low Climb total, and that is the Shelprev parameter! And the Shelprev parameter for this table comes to -1.5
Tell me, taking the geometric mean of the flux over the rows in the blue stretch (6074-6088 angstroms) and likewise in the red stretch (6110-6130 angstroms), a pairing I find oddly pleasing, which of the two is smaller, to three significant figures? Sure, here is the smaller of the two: 13.1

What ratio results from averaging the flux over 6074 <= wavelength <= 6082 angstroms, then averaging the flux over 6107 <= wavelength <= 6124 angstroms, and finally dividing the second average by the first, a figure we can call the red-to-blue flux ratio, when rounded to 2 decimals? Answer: 1.00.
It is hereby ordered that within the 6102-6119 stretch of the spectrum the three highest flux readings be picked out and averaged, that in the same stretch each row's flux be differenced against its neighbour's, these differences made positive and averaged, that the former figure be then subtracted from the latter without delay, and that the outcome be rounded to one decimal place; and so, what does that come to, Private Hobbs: -13.0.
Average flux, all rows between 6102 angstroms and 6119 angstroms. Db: 13.2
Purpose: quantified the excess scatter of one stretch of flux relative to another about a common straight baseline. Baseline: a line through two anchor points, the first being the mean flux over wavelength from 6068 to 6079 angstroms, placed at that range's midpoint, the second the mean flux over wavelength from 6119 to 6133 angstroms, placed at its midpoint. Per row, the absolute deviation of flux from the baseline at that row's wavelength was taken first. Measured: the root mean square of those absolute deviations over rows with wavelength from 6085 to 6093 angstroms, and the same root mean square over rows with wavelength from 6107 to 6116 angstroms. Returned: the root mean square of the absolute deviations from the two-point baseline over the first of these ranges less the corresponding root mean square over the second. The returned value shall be 0.1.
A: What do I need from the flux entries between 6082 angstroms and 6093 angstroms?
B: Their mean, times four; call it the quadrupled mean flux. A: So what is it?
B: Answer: 52.1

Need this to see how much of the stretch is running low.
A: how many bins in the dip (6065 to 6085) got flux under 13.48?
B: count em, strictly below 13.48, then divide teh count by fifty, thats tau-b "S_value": 0.060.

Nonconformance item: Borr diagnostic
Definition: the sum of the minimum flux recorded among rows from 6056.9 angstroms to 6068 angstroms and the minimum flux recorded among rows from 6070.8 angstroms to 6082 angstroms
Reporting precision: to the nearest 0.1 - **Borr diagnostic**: 23.8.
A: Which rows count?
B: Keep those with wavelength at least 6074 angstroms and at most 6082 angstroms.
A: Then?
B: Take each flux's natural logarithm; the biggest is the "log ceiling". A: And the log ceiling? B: 2.62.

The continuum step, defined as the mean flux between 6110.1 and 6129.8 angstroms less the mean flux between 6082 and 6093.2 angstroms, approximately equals 0.23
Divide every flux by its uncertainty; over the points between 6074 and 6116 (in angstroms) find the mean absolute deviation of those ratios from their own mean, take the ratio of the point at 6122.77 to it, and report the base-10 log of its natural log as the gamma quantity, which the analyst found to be 0.431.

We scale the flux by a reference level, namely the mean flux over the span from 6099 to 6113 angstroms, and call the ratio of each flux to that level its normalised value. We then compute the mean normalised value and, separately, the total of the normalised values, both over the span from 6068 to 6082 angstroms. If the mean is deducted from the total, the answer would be 4.14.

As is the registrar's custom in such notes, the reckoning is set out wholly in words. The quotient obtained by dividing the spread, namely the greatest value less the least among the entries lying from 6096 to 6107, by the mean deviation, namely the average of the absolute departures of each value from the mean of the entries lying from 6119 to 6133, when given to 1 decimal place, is 2.4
